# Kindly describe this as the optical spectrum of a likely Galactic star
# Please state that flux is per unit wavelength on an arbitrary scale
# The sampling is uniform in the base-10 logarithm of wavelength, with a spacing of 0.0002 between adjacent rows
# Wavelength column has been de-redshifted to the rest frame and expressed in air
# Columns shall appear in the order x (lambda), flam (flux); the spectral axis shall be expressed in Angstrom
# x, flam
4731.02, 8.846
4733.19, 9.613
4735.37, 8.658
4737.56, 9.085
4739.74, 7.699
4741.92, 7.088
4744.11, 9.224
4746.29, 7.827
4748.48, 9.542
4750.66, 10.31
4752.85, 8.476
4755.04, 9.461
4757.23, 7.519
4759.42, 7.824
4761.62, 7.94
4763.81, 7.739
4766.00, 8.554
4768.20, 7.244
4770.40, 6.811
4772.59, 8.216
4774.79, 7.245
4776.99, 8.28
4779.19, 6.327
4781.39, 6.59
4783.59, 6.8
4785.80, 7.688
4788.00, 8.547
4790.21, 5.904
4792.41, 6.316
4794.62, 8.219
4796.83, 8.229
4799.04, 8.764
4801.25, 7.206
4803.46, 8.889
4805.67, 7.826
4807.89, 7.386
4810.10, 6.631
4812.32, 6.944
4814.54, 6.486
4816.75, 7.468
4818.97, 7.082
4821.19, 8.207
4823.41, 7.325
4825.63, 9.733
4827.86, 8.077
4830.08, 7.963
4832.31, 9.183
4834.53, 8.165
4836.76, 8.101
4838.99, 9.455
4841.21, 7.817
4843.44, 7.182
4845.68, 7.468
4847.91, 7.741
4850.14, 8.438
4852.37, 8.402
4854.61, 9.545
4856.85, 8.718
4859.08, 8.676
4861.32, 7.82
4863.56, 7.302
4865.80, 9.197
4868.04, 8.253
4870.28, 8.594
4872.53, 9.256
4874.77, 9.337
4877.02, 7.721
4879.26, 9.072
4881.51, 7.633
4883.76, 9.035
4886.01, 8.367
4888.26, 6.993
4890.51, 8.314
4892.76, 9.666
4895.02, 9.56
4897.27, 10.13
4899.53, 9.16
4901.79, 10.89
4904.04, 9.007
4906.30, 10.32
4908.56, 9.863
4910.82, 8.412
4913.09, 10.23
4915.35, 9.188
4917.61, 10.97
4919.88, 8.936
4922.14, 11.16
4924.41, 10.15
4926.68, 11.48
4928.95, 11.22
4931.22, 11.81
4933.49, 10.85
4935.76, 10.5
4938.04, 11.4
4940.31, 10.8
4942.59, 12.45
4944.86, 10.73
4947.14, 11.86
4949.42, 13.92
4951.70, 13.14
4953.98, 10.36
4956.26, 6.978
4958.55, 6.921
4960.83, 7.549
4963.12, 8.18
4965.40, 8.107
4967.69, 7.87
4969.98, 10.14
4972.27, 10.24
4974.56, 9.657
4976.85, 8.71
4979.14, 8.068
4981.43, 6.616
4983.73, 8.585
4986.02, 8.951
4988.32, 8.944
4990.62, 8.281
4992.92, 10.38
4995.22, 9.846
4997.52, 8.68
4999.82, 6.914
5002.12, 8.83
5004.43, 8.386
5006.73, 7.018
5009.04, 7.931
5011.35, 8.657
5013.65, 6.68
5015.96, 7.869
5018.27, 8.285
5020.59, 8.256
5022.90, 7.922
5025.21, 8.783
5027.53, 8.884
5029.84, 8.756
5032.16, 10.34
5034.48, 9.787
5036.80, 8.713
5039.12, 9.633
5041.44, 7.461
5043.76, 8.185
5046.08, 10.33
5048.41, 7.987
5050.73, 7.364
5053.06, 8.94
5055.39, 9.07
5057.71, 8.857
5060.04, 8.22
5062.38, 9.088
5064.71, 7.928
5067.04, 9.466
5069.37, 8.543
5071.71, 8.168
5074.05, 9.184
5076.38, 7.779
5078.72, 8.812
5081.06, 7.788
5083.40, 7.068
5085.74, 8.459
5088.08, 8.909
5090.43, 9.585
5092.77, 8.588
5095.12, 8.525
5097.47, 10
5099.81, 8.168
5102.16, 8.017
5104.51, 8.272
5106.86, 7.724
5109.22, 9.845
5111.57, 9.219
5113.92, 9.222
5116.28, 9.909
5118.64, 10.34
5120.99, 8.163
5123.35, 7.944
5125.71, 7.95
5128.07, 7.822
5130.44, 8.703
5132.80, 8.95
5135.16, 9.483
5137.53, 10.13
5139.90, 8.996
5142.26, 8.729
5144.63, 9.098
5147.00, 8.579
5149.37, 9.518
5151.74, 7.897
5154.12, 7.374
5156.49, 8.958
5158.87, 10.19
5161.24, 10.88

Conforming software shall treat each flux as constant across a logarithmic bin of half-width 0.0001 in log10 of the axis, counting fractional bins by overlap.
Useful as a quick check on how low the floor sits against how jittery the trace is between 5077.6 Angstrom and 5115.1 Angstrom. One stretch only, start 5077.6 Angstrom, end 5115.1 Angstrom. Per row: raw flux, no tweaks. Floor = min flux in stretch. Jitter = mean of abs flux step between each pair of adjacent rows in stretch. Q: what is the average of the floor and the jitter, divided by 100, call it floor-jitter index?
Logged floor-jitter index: 0.0395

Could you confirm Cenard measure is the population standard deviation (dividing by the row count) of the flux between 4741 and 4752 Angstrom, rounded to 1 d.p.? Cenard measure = 1.2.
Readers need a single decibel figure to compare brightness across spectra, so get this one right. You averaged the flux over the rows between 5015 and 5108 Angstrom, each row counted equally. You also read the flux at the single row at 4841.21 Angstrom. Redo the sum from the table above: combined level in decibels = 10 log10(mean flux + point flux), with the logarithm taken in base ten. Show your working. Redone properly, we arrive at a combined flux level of 12.2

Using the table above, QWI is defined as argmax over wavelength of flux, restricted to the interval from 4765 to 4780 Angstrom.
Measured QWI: 4766.00 Angstrom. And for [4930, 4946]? 4942.59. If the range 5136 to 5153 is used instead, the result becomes 5137.53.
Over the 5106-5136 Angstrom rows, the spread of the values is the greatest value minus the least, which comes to 2.6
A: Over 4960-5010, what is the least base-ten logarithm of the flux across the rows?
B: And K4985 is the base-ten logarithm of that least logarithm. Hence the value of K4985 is -0.086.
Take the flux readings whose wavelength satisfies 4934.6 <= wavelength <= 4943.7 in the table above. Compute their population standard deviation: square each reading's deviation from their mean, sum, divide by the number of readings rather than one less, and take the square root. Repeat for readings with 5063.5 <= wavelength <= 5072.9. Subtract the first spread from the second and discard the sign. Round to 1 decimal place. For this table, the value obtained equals 0.2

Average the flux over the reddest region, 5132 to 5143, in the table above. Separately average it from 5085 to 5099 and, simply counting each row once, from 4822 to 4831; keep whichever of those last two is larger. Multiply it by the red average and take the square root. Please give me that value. 9.1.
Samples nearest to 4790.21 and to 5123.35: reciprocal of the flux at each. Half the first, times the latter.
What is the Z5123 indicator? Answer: 0.0107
